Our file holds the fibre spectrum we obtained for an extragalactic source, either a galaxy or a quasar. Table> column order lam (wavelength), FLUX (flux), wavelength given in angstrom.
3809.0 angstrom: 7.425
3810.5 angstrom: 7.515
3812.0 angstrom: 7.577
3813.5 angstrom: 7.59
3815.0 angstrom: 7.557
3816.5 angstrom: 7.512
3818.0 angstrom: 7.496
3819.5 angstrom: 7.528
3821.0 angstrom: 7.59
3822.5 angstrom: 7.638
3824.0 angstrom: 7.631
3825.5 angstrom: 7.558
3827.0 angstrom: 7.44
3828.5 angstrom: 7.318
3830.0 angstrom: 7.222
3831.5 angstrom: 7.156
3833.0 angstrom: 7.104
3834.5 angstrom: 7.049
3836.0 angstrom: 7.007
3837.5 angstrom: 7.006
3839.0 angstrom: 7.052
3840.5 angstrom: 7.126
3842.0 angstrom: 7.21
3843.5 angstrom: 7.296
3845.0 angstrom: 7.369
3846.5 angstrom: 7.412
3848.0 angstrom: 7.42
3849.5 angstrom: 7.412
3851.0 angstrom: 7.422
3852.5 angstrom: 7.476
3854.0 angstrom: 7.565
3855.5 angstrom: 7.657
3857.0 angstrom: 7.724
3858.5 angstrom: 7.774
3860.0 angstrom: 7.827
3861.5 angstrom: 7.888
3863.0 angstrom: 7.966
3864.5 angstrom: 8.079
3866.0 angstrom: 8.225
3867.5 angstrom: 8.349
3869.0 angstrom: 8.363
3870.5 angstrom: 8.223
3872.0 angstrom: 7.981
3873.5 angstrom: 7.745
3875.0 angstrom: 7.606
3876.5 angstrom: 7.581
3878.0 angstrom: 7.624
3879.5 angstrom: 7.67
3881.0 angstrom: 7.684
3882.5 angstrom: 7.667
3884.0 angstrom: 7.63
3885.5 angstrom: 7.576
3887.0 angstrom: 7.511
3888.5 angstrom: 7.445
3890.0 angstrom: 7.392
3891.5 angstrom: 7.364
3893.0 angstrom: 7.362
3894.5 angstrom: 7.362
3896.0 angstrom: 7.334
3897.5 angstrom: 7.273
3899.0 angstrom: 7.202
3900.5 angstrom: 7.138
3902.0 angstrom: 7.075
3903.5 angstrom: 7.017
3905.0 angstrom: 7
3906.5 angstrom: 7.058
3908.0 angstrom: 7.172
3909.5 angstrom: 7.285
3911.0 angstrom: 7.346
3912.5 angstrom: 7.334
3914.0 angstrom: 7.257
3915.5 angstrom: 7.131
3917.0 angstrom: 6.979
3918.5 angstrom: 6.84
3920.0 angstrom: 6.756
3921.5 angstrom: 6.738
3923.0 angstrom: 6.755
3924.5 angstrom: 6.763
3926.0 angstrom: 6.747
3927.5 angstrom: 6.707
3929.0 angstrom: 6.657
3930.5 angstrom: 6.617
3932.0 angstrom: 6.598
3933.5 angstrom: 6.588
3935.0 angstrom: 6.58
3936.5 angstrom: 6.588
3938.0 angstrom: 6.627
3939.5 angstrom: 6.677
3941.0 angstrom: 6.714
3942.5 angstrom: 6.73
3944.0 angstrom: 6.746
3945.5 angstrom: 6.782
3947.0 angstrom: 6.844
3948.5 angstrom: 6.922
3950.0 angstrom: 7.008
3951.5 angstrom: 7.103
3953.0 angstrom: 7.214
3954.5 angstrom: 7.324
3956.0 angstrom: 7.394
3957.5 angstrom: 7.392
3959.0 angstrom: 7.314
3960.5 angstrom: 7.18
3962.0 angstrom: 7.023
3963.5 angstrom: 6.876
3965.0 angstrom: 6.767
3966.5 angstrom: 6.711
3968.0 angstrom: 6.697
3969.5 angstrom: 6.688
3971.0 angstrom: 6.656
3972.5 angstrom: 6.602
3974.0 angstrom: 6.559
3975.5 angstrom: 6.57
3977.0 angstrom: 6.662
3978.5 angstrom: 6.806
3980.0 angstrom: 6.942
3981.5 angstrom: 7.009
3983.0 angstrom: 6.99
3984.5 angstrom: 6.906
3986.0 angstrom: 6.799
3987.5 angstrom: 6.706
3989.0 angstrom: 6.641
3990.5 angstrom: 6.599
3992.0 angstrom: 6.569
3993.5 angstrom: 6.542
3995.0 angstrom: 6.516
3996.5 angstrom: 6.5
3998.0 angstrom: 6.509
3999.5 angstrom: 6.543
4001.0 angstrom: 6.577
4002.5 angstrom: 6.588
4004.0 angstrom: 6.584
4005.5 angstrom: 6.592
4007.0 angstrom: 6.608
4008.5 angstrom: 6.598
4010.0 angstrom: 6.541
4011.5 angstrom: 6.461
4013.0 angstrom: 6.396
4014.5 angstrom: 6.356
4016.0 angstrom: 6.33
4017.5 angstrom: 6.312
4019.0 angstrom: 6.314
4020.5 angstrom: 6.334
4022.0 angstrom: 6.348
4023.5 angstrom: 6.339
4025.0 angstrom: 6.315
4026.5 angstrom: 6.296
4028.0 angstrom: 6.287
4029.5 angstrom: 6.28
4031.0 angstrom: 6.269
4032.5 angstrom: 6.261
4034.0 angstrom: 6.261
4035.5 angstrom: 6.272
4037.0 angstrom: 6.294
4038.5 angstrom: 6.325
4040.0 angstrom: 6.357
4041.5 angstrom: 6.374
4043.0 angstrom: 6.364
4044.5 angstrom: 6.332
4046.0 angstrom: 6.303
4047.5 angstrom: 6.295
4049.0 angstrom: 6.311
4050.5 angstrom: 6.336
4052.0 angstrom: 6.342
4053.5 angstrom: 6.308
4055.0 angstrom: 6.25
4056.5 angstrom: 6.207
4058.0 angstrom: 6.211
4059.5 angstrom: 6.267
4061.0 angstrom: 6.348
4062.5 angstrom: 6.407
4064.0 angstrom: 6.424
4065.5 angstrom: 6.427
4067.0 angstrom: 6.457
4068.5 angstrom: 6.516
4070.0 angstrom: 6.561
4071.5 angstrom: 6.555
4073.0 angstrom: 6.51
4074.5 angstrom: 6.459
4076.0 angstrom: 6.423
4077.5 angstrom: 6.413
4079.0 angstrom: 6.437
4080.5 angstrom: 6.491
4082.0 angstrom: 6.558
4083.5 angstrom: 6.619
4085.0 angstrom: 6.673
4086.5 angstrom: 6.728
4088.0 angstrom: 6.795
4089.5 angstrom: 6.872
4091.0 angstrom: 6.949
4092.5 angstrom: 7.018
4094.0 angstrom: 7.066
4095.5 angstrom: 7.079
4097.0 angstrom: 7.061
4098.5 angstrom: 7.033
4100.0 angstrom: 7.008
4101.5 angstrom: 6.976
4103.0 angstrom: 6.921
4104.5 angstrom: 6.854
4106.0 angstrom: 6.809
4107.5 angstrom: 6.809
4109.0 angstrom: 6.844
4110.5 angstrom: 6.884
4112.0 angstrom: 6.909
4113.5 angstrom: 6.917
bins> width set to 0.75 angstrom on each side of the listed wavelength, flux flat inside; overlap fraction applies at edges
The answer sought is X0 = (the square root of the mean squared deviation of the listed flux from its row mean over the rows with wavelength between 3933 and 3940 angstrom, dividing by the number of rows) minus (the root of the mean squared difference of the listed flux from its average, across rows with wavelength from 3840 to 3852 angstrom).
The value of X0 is -0.069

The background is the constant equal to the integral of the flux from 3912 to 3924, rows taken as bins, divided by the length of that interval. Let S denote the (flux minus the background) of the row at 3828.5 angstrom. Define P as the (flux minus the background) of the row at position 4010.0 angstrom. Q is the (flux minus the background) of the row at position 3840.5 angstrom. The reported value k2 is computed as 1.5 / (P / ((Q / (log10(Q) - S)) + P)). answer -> 2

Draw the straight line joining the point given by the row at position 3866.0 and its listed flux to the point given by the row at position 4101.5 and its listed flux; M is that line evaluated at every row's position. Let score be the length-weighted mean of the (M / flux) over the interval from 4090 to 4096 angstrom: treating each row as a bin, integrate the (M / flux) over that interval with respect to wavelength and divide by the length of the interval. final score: 1.00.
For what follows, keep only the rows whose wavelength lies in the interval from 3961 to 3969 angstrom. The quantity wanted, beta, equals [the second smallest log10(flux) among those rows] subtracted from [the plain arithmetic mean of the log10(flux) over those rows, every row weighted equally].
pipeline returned 0.007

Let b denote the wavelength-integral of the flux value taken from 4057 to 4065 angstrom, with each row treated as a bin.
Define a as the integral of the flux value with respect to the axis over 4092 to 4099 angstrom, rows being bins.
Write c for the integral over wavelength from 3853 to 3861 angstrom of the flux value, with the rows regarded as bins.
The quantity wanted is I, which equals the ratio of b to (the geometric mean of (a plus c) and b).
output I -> 0.68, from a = 49.4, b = 51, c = 61.7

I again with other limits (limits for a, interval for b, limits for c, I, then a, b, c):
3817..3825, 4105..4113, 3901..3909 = 0.68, 60.6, 55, 56.6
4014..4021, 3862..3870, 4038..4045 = 0.86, 44.3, 66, 44.5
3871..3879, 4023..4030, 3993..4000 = 0.64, 61.8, 44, 45.6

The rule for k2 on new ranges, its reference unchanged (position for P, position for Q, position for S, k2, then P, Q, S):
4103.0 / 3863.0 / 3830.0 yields 144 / 0.0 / 1.00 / 0.3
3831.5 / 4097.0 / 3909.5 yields 1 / 0.2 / 0.10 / 0.3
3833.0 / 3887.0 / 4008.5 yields 57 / 0.1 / 0.55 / -0.4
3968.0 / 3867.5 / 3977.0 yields -16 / -0.3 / 1.39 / -0.3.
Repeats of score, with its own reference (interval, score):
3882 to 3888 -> 1.07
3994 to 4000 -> 1.16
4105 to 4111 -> 1.02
